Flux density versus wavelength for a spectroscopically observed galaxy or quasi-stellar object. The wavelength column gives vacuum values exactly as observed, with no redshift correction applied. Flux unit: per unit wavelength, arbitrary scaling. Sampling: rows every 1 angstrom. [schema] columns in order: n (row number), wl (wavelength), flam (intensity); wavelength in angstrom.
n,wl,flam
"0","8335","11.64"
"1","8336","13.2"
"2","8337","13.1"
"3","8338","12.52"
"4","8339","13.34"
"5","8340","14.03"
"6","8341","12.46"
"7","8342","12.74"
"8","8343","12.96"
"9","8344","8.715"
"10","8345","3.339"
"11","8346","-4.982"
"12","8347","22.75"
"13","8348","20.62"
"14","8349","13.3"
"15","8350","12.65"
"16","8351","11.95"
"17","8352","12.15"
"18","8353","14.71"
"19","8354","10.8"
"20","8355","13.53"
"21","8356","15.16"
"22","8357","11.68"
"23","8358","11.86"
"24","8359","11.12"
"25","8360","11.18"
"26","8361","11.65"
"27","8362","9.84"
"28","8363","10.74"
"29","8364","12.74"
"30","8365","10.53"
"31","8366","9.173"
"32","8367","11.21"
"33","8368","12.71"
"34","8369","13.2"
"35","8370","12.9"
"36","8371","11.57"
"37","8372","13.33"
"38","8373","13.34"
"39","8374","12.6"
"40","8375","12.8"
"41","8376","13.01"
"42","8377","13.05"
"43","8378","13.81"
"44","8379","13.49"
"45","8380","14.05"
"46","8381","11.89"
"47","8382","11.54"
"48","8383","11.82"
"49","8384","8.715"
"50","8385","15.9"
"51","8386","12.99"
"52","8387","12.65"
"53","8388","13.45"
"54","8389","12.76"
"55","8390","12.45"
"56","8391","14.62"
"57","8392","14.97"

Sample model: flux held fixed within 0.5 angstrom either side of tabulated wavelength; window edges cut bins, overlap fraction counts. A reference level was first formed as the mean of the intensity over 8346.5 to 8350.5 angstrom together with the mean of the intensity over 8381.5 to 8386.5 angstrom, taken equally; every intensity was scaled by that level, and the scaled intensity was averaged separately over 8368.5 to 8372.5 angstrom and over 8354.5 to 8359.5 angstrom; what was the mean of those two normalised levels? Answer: 0.861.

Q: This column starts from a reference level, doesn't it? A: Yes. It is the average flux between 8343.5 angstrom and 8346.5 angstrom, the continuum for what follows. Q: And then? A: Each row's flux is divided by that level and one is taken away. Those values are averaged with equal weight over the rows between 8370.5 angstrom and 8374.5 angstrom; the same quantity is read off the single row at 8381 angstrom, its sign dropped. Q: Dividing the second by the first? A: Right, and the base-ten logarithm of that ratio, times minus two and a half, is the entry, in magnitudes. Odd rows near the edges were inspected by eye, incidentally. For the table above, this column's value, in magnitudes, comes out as 0.09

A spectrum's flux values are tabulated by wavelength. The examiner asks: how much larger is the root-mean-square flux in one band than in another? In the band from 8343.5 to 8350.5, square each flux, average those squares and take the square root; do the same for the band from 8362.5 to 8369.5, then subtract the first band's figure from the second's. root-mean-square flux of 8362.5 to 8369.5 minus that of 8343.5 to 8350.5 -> -2.5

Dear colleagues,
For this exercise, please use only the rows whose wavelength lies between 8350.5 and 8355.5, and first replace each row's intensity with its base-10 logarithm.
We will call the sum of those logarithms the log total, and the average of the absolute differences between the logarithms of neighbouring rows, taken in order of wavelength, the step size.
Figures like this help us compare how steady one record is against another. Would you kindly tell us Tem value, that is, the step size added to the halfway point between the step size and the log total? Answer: 2.87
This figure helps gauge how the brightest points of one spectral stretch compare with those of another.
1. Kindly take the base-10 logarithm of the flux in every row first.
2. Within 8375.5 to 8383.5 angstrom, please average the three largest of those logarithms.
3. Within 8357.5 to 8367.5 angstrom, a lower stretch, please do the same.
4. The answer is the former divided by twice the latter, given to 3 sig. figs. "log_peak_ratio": 0.527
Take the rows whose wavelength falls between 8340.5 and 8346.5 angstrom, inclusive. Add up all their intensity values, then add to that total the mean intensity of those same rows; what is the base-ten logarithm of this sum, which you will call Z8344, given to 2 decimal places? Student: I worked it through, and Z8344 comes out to 1.72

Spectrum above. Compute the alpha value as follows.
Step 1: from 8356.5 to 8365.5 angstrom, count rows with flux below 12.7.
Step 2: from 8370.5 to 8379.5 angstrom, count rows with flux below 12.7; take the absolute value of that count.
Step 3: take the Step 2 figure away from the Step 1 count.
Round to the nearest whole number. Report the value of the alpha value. 6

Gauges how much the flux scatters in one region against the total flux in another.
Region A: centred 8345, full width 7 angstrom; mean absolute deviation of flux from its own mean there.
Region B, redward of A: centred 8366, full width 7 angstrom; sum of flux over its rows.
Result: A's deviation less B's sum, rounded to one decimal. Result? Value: -73.0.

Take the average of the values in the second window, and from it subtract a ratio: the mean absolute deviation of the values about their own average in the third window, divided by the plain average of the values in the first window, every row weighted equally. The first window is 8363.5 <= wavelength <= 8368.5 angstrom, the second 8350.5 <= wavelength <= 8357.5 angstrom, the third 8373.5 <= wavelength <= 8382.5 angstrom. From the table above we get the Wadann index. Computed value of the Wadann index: 12.8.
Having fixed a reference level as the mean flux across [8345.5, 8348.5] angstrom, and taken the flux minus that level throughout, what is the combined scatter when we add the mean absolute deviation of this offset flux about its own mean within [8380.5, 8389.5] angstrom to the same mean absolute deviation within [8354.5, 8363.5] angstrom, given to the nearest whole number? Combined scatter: 2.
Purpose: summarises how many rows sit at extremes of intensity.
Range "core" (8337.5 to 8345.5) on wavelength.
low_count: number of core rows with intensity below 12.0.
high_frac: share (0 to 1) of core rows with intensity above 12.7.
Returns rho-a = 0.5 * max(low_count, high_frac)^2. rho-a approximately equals 2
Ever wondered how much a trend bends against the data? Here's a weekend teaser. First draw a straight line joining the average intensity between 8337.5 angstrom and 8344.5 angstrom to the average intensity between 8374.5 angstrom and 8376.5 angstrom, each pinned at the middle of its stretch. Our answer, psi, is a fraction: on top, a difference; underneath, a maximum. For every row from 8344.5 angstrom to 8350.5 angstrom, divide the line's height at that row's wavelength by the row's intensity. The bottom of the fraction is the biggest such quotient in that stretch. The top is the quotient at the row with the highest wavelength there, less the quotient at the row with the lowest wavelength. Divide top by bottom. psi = -0.73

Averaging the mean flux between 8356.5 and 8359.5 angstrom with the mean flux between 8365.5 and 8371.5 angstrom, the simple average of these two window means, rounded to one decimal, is 11.7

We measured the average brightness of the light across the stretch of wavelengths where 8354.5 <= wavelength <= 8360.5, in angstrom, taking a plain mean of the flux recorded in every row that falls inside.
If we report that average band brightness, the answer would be 12.4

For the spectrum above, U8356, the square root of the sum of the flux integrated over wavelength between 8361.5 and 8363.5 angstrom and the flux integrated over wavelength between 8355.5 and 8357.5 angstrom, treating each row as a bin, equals 6.89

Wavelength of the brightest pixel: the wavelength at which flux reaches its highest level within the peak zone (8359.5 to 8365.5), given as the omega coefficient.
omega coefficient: 8364 angstrom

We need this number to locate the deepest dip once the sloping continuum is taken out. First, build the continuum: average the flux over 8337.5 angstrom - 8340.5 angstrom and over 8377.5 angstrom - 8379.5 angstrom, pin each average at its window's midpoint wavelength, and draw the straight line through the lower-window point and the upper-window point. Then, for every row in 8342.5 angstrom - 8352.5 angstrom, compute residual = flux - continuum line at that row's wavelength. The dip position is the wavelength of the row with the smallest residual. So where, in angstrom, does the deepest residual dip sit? 8346 angstrom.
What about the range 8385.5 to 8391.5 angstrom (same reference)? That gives 8390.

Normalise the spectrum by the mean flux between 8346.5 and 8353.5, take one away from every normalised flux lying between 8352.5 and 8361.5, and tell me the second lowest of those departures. -0.28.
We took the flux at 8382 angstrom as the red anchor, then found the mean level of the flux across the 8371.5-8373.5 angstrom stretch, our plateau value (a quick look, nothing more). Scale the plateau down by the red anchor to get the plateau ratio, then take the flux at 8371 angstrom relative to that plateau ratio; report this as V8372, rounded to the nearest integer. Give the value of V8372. 10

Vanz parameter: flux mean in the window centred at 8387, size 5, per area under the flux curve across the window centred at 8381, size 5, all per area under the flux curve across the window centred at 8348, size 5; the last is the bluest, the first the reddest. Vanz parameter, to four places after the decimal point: 0.0034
